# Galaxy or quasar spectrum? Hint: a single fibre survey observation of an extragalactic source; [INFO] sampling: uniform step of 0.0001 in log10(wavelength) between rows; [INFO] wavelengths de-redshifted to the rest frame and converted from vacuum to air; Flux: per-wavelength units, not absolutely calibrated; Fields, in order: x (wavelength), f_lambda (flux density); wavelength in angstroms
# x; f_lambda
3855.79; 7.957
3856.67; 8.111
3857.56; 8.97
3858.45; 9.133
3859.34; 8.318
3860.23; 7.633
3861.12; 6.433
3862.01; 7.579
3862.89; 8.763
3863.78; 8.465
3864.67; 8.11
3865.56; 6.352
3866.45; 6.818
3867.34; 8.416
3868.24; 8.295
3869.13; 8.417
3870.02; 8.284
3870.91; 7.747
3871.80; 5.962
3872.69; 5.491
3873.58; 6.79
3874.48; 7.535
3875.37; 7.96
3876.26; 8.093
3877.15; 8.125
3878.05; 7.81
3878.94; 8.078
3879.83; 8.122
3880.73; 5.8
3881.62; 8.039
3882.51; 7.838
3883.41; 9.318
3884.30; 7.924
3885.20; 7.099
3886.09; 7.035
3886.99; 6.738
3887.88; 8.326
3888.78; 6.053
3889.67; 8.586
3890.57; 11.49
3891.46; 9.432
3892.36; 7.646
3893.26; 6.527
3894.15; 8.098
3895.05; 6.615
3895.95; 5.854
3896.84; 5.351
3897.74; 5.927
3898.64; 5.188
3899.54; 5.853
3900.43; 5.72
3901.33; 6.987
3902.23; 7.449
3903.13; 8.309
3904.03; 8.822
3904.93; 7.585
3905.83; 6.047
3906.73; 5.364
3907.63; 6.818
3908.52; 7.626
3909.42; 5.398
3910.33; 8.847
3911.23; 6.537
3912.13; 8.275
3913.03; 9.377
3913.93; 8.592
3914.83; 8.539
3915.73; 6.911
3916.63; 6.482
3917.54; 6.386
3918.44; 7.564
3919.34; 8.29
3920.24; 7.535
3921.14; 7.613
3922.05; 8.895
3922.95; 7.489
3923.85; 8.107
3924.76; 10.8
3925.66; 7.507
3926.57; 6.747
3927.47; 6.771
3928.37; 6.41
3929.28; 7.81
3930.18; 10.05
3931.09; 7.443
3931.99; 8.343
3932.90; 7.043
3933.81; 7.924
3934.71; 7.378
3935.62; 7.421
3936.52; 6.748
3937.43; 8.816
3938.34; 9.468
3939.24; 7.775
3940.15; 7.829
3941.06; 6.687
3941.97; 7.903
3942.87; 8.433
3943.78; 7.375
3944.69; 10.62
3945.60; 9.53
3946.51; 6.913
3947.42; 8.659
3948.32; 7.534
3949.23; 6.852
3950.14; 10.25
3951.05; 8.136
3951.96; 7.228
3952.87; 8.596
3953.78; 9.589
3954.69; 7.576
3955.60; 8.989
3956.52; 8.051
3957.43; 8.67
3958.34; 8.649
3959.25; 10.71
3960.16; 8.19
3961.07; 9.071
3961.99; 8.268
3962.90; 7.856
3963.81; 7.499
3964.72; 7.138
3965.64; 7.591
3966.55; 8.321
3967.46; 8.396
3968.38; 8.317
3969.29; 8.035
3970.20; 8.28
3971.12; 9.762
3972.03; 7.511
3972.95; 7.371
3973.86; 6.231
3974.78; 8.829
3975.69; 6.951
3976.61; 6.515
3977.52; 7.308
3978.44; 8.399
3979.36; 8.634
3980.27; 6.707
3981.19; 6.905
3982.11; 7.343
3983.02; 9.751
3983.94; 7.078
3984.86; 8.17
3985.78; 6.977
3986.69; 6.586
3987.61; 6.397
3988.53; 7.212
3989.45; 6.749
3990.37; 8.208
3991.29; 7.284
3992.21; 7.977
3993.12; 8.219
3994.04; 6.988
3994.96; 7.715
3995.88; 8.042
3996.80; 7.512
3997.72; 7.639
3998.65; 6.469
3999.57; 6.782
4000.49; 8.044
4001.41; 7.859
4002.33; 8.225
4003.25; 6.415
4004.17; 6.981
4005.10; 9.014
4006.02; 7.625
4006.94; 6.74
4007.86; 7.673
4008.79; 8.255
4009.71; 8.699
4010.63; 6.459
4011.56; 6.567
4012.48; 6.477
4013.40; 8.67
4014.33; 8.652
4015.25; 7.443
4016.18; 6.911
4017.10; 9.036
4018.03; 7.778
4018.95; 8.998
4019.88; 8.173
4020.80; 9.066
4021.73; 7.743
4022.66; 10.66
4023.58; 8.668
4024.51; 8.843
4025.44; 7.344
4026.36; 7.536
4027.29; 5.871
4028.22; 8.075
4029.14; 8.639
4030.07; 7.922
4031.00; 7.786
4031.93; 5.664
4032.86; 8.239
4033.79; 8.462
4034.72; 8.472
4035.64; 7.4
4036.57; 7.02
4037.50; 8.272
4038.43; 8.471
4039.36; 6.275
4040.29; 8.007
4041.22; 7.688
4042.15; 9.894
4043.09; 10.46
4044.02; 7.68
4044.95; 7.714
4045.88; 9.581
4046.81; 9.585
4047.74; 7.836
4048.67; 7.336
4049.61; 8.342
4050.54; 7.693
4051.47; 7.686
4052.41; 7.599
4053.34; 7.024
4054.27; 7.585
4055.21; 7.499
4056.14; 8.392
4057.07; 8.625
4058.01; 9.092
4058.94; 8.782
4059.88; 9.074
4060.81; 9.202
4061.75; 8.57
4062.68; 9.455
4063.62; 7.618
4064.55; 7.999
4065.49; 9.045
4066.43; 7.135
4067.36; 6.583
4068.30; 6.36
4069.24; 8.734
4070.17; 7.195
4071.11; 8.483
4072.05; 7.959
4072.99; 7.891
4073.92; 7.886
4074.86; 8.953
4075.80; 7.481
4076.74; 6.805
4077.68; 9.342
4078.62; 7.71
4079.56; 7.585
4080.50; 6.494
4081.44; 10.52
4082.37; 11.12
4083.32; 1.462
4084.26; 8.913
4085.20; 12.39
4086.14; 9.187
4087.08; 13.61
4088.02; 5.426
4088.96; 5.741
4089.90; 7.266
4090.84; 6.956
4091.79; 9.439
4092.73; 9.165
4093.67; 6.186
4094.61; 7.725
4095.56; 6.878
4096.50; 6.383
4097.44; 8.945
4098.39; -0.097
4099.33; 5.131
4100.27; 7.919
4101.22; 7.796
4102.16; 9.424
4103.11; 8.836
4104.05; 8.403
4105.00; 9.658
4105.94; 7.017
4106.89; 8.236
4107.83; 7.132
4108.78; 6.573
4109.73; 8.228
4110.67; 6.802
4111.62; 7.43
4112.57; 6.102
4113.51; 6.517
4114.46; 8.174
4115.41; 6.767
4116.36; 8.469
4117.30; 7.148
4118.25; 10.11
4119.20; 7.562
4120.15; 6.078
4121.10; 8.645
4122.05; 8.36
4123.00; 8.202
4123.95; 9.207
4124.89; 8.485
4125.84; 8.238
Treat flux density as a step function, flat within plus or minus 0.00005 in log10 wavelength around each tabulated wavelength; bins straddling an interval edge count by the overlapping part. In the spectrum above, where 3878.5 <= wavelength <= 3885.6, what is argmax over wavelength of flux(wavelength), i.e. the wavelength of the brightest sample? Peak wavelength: 3883.41 angstroms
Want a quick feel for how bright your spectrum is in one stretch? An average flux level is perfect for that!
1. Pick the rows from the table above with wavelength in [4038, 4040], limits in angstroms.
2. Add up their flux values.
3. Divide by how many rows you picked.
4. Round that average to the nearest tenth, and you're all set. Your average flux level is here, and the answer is 7.4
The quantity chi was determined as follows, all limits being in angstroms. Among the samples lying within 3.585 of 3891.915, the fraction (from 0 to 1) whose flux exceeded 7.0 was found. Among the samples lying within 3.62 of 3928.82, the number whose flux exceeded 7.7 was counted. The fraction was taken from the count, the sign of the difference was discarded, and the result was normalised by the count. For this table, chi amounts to 0.79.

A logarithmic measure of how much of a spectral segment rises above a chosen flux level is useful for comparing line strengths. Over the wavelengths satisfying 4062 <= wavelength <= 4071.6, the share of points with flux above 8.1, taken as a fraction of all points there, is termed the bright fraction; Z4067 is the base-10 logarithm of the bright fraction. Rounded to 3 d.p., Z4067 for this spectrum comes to -0.398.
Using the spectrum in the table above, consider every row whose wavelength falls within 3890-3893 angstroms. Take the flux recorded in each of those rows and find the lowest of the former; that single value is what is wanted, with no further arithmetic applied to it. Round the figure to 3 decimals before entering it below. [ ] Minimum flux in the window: 7.646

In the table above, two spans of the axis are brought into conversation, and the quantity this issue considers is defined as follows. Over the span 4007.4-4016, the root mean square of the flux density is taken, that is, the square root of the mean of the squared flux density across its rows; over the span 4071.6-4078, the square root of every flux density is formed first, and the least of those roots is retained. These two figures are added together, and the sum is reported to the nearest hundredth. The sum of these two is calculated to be 10.32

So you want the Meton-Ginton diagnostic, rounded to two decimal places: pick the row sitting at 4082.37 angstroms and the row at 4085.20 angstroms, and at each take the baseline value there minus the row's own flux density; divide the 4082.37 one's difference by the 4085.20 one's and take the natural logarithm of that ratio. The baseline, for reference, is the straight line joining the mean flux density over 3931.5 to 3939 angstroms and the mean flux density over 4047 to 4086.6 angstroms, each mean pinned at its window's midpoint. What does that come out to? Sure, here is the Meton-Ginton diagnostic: -0.35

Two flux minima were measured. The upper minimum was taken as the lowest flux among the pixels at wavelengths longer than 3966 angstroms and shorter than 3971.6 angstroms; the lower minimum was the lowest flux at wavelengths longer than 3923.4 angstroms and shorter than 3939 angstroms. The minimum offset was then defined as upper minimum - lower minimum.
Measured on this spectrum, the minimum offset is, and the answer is 1.6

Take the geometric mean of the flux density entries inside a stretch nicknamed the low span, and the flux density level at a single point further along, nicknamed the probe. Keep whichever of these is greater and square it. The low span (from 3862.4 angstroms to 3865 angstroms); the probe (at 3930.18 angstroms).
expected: 101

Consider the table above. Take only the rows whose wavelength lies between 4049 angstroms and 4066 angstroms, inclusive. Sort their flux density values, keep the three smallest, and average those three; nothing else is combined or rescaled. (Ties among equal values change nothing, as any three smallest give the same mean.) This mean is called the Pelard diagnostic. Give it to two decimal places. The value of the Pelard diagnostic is 7.37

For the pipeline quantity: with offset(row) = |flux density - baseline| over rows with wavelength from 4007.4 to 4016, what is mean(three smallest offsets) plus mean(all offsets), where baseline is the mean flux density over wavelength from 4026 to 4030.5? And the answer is 1.11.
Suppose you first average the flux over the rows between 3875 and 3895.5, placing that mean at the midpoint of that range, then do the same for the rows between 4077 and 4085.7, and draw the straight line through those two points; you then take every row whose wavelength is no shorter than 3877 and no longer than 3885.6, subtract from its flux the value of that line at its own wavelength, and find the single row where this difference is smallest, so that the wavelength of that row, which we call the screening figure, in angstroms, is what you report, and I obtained 3880.73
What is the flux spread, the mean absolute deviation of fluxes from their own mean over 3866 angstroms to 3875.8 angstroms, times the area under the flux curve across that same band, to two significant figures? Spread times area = 62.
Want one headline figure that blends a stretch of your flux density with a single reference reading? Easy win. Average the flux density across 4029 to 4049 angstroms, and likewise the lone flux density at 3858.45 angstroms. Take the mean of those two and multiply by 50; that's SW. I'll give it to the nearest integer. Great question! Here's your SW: 431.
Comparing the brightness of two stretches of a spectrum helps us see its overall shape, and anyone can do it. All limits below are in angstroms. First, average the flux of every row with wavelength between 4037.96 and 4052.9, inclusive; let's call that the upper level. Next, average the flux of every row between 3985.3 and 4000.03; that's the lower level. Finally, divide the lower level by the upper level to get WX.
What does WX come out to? 0.89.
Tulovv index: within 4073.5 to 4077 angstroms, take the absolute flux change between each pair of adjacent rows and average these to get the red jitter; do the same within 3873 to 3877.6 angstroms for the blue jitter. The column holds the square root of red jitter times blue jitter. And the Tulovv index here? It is 0.6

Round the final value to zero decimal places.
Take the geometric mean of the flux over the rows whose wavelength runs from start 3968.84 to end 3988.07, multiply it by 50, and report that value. 377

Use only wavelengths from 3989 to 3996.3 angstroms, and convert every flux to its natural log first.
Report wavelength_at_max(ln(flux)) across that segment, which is 3993.12 angstroms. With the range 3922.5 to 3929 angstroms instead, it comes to 3924.76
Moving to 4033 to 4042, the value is 4034.72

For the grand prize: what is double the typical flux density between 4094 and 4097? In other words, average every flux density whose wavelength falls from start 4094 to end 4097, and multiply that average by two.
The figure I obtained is 14.0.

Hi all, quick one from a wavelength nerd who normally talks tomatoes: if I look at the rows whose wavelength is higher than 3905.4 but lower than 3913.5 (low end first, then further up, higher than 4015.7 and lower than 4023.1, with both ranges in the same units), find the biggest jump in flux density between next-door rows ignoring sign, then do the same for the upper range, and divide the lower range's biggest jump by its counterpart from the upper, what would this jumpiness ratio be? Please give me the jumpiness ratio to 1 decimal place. 1.2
